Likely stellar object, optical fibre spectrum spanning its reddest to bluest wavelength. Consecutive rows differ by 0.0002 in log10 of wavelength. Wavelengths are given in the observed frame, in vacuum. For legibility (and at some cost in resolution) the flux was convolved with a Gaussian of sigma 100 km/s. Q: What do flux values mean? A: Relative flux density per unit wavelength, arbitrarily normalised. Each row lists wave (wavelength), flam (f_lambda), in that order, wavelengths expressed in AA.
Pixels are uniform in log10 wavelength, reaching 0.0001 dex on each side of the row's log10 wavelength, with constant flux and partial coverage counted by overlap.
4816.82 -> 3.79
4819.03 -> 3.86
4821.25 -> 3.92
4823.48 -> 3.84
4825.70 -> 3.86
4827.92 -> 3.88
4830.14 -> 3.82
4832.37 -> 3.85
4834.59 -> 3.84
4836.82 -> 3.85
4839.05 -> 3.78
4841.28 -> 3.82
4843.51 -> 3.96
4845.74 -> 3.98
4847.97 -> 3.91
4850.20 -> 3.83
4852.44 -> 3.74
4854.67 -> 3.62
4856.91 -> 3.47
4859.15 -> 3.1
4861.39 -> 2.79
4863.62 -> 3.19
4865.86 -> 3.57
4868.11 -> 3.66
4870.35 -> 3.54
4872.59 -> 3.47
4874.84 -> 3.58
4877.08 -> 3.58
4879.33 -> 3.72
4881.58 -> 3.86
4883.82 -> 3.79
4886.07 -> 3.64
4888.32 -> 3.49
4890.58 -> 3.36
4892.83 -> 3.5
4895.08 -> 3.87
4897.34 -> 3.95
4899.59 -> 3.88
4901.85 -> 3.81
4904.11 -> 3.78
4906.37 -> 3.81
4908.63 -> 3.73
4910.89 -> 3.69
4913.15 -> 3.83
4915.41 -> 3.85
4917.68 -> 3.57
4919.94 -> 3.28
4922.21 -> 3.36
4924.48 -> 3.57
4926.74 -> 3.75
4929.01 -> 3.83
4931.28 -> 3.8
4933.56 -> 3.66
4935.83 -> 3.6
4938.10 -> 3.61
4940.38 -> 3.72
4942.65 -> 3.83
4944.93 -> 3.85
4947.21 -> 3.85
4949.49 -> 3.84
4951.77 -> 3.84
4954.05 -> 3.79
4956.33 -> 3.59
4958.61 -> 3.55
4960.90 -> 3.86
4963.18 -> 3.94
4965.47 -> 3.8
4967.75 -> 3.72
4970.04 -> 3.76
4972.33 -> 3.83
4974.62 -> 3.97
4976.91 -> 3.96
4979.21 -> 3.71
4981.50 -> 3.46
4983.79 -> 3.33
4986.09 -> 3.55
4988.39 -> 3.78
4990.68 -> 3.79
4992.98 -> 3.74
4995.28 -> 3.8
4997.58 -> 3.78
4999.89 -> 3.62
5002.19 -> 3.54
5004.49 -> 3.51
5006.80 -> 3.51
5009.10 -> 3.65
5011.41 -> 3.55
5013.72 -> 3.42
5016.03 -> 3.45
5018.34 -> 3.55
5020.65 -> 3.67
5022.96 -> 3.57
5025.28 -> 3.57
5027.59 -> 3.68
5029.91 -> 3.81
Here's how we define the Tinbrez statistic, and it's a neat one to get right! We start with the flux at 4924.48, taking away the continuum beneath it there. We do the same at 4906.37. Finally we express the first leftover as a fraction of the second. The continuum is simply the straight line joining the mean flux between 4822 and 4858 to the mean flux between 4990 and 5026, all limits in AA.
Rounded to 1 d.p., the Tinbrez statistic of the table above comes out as -1.8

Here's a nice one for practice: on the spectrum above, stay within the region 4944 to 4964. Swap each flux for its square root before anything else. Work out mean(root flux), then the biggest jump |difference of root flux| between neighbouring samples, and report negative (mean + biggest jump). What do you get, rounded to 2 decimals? -2.03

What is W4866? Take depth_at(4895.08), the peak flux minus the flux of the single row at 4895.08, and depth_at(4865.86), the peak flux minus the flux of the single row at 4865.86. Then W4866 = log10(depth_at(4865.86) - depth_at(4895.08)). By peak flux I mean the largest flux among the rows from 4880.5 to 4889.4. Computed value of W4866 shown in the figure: -0.52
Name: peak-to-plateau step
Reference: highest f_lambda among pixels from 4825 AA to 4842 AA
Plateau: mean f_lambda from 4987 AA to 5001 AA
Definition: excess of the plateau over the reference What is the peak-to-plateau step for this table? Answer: -0.13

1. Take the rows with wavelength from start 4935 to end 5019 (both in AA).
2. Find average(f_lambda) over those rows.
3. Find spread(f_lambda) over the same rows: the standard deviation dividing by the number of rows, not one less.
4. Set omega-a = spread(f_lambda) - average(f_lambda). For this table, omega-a -3.53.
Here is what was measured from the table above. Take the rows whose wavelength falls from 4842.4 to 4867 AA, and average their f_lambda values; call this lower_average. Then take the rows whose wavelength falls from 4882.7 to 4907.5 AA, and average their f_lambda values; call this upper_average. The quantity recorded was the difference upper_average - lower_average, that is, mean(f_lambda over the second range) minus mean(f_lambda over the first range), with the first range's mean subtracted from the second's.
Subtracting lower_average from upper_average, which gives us 0.2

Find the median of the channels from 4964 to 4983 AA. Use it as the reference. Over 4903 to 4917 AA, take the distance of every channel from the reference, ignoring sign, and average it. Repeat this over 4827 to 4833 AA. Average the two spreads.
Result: 0.06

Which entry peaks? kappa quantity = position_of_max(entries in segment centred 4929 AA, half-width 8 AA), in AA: 4929.01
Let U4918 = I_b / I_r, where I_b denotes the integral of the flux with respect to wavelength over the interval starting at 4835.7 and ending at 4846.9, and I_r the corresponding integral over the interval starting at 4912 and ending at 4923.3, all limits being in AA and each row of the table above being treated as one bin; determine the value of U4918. 1.07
